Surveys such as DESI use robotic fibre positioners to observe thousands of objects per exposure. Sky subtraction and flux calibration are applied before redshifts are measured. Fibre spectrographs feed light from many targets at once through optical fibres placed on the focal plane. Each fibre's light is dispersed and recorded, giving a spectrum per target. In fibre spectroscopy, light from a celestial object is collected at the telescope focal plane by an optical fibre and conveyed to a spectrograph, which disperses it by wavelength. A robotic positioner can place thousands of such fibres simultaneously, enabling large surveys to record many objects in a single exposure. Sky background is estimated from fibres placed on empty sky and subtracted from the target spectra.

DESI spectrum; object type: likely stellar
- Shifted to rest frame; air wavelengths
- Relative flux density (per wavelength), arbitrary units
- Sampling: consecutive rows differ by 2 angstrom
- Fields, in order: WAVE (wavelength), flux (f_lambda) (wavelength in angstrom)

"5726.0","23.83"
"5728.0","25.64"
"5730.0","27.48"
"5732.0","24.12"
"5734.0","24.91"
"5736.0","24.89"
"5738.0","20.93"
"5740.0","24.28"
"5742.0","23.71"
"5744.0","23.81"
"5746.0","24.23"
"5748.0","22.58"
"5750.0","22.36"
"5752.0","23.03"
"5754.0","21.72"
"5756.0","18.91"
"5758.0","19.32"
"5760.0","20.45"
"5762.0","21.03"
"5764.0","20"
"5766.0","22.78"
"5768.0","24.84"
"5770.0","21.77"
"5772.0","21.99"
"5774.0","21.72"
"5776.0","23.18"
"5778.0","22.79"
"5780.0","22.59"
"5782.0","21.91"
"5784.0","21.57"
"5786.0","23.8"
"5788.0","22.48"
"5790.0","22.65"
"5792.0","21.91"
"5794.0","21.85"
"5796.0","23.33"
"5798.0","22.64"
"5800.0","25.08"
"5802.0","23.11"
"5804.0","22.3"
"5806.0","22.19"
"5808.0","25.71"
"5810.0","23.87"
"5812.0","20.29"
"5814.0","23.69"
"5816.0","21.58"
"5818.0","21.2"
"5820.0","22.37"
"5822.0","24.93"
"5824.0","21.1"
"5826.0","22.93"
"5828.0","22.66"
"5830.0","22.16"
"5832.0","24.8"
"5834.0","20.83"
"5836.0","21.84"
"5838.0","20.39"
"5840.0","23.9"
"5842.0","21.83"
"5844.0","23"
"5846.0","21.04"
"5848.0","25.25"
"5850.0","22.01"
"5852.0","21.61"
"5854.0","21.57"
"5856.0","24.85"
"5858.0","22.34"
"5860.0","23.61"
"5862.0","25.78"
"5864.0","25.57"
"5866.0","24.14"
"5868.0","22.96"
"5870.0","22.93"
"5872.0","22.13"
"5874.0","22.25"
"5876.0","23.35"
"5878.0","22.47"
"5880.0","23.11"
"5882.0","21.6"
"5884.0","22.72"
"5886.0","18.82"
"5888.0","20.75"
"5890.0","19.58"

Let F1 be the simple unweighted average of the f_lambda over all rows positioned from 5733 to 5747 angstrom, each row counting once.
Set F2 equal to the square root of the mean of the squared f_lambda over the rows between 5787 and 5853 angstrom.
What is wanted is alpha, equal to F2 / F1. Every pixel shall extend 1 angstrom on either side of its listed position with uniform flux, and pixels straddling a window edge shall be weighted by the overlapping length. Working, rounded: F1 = 23.8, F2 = 22.7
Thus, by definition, 0.951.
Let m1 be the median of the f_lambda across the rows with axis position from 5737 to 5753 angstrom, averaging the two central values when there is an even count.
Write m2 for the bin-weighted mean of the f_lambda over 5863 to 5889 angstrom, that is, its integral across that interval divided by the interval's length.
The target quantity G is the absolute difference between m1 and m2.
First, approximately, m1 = 23.4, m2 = 22.5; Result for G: 0.8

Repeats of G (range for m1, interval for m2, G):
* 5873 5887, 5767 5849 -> 0.2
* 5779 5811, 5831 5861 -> 0.0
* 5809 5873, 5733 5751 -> 1.0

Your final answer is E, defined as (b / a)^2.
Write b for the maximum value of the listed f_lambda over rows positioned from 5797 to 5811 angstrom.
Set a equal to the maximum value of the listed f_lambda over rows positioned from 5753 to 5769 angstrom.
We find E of 1.07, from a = 24.84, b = 25.71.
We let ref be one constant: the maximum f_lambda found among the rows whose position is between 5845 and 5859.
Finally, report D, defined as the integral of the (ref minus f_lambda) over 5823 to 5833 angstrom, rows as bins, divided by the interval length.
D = 2.52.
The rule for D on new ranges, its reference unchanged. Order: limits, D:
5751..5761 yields 4.56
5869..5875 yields 2.81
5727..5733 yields -0.50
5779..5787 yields 2.78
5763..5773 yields 2.97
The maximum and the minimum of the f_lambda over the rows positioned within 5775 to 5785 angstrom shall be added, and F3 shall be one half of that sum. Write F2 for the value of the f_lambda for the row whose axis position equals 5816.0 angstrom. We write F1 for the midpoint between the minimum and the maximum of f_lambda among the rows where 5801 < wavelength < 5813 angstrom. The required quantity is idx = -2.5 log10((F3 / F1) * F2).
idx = -3.31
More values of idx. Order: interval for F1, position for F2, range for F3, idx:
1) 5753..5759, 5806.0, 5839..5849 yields -3.51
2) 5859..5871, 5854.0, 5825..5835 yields -3.26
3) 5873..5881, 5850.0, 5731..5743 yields -3.36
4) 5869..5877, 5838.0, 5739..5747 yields -3.33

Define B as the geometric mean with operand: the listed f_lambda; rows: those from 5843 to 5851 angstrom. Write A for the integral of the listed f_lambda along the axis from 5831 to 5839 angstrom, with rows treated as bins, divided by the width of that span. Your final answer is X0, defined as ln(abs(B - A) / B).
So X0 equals -3.3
